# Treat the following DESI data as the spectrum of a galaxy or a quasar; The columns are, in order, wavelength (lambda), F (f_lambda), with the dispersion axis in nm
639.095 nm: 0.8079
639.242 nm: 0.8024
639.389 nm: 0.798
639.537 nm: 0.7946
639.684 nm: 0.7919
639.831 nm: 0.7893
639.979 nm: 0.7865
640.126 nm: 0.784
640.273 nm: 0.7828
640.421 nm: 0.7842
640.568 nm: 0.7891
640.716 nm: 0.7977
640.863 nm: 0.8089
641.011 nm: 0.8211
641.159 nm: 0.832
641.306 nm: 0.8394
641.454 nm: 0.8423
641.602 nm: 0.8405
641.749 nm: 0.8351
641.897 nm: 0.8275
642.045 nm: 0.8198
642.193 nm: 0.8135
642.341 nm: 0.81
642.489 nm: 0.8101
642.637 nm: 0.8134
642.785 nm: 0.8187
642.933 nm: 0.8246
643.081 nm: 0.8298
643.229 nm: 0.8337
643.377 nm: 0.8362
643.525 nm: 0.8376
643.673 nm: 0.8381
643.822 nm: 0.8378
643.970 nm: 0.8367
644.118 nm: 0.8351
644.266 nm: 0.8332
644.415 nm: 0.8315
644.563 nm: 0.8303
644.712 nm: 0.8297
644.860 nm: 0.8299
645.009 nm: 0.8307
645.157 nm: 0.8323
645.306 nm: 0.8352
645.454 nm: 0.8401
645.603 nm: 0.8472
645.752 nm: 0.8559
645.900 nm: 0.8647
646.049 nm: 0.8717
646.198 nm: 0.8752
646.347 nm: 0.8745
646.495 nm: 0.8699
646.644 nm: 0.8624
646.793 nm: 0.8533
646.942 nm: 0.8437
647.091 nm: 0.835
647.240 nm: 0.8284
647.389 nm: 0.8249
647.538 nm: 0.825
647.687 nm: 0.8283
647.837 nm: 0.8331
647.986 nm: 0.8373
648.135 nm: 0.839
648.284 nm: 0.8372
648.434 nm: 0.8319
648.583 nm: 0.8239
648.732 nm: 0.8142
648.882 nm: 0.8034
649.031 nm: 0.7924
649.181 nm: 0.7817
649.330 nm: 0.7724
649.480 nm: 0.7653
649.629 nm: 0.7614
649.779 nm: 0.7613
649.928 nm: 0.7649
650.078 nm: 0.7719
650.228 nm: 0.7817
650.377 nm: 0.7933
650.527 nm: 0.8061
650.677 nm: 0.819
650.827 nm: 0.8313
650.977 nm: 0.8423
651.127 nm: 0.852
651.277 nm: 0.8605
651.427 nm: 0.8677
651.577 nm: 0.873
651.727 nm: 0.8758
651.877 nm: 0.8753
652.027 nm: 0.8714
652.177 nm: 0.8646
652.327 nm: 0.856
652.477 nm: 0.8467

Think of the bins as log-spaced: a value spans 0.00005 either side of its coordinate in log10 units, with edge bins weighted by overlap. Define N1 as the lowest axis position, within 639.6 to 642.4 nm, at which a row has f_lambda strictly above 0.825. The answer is 641.159 nm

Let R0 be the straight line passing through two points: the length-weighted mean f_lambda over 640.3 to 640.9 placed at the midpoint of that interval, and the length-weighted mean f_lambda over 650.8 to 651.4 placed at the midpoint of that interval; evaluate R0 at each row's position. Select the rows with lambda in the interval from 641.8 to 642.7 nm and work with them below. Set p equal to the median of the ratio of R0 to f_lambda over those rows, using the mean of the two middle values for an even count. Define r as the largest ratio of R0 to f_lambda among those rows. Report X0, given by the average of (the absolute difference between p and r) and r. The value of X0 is 0.498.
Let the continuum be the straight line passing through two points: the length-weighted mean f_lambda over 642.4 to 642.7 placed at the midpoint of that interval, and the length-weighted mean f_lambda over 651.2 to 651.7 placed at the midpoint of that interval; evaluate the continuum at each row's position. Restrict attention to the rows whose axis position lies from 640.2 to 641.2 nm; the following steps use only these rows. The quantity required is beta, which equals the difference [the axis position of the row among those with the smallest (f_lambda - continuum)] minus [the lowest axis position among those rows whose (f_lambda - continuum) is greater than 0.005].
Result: -0.59 nm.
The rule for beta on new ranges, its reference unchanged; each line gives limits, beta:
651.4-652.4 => 0.60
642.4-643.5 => -0.30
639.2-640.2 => 0.88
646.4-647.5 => 0.89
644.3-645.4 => 0.59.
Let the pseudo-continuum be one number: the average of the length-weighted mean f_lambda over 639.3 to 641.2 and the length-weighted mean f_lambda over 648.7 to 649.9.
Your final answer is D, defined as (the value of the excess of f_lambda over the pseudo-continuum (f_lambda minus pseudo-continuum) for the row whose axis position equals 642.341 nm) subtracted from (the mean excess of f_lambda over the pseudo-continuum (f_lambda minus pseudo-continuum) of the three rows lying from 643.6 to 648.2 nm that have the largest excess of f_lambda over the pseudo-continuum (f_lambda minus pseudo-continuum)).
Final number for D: 0.064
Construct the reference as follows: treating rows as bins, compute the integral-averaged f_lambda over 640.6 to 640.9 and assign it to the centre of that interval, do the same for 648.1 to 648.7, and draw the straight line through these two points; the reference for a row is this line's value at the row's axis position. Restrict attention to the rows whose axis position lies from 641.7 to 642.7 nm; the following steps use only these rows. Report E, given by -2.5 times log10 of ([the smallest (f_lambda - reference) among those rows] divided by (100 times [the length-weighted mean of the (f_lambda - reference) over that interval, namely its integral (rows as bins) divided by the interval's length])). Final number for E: 6.7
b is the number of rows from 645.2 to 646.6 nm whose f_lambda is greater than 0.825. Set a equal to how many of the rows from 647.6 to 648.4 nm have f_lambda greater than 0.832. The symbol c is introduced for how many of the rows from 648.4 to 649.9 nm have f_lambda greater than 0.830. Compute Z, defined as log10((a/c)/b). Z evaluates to -0.4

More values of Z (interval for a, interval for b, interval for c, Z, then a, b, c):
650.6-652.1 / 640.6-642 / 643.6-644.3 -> -0.6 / 8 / 6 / 5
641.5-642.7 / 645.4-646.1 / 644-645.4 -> -1.2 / 2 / 5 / 7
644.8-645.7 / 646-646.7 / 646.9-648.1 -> -0.7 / 4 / 5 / 4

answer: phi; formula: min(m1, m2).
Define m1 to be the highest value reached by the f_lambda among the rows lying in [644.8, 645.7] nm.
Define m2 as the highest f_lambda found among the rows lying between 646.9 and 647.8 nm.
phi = 0.844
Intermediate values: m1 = 0.8472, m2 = 0.8437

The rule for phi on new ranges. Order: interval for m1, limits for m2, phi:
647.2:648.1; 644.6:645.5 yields 0.837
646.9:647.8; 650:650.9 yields 0.831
